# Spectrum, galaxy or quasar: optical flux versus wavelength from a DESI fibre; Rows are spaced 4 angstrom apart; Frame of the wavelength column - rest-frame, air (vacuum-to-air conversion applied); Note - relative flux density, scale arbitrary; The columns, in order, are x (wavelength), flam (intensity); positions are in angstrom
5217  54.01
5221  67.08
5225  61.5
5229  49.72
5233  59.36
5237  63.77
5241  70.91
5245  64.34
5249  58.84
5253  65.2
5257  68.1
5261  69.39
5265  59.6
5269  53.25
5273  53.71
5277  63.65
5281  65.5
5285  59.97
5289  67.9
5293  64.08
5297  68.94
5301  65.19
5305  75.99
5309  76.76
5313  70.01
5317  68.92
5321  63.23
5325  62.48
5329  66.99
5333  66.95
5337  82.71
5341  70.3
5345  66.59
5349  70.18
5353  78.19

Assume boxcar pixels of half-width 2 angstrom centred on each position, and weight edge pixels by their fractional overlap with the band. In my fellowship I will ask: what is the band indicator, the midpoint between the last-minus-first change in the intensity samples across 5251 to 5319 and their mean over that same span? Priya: 34.7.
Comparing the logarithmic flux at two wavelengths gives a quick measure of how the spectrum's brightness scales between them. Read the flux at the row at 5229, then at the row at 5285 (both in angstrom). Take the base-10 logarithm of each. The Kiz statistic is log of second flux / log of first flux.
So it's 1.05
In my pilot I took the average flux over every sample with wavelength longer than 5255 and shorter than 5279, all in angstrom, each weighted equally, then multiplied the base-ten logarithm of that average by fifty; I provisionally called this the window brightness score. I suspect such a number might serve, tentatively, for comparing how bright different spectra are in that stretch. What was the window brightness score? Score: 89.4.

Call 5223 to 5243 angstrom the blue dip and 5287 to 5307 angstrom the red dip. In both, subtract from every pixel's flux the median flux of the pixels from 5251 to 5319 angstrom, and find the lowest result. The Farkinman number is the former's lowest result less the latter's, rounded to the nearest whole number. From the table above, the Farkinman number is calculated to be -14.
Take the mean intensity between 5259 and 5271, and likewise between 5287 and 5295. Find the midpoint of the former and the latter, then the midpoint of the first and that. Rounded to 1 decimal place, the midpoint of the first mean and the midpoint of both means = 62.1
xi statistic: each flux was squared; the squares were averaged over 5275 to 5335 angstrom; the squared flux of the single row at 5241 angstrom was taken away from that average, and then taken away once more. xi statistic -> -5533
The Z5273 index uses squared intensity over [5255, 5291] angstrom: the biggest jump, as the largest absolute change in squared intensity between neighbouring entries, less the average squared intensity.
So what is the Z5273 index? -2656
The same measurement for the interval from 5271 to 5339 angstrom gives -2204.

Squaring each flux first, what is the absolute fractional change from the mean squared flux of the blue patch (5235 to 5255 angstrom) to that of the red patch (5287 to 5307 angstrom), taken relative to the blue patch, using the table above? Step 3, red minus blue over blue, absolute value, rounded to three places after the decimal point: 0.122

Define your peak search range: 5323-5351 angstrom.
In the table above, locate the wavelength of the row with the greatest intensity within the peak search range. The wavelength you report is 5337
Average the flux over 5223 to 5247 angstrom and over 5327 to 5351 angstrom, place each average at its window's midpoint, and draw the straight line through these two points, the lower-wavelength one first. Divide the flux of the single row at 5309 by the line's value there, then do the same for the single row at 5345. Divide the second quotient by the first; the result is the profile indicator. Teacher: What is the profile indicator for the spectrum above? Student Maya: 0.83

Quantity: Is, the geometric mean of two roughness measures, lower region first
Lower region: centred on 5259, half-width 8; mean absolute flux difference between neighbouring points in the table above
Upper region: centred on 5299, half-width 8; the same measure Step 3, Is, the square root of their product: 5.5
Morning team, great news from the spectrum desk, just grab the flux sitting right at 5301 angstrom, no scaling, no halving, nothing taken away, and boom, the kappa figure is 65.19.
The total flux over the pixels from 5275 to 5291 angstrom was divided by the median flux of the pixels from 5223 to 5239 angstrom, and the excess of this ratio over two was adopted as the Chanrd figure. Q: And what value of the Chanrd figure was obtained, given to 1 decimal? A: 2.3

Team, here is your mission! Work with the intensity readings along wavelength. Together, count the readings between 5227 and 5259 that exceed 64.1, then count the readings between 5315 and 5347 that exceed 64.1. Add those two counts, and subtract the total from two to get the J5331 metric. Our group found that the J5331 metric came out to -8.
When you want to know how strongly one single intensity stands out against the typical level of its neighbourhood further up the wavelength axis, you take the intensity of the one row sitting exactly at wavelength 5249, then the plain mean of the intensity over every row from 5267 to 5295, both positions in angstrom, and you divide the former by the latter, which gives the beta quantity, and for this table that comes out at 0.96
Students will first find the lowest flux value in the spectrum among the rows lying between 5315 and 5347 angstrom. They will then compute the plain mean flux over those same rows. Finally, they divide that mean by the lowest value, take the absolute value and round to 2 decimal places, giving 1.10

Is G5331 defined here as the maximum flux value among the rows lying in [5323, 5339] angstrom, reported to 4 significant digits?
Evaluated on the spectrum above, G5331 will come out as 82.71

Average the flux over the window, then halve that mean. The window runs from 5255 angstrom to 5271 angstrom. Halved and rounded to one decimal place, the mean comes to 31.3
